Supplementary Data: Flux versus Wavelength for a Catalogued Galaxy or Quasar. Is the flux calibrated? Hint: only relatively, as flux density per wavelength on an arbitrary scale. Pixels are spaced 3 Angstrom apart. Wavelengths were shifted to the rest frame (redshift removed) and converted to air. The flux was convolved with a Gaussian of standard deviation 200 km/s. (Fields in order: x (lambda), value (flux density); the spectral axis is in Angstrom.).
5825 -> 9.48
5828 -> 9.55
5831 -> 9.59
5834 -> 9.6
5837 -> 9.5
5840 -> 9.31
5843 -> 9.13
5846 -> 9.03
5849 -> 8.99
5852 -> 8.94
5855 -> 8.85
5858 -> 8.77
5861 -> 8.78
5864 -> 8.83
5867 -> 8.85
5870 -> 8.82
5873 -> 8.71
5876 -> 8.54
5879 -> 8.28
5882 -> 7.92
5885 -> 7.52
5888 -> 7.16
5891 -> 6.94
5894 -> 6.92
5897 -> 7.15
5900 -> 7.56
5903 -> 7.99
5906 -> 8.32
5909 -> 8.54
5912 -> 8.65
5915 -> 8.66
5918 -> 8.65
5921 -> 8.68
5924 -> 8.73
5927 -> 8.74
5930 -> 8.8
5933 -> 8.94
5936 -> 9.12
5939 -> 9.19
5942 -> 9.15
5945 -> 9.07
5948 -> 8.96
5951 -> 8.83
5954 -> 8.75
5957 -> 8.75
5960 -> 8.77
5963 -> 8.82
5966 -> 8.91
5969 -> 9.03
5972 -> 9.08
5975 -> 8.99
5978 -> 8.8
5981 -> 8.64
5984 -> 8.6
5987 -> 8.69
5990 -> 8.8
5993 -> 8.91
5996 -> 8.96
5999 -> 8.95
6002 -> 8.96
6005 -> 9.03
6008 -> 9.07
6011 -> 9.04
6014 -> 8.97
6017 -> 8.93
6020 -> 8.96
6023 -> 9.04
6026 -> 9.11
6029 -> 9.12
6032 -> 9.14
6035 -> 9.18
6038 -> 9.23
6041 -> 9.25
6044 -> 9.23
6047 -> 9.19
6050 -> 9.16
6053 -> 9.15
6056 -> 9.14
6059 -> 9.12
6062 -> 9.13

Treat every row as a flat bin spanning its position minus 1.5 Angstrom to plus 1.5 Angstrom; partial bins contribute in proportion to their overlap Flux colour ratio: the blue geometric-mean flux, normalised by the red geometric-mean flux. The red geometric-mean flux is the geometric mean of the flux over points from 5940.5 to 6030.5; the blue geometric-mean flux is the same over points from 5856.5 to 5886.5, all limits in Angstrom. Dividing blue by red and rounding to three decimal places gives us 0.952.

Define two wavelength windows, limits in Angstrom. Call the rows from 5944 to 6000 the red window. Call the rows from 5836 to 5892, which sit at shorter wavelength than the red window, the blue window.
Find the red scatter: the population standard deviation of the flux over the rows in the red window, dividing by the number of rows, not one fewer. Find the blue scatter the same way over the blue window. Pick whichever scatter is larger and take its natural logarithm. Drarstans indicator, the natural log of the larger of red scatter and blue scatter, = -0.38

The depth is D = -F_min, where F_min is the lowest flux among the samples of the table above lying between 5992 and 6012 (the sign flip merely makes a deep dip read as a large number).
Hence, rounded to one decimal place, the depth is -8.9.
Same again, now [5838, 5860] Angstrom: -8.8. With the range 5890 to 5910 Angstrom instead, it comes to -6.9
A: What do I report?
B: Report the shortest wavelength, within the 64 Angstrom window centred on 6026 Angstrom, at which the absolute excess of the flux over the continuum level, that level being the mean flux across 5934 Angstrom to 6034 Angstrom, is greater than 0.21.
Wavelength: 6035 Angstrom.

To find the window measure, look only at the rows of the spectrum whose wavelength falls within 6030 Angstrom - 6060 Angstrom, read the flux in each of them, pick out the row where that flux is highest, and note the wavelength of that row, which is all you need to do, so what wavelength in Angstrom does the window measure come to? 6041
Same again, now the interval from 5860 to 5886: 5867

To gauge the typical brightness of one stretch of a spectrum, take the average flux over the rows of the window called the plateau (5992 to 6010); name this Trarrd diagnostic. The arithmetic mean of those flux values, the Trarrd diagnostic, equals 8.98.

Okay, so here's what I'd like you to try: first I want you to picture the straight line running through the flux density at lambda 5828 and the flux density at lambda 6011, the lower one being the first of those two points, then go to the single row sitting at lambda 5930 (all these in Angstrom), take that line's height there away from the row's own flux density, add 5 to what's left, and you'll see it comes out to 4.53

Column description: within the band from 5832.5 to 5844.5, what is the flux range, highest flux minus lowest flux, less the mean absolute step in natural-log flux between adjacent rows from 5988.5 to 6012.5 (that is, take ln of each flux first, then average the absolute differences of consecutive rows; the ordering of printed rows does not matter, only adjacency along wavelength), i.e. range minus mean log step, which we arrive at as 0.46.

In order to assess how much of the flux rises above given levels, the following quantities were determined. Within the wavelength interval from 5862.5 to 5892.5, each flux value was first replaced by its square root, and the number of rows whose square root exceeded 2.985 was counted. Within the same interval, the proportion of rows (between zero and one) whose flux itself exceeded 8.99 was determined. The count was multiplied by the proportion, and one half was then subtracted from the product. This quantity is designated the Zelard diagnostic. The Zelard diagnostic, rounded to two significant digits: -0.50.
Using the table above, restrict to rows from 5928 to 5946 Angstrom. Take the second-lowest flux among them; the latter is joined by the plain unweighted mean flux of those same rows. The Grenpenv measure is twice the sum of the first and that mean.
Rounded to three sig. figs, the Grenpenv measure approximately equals 36.0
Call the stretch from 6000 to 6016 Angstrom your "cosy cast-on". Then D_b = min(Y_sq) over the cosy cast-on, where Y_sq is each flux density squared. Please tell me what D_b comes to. 80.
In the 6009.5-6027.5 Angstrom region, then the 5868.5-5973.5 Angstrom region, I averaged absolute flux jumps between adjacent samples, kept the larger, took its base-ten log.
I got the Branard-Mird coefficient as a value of -0.8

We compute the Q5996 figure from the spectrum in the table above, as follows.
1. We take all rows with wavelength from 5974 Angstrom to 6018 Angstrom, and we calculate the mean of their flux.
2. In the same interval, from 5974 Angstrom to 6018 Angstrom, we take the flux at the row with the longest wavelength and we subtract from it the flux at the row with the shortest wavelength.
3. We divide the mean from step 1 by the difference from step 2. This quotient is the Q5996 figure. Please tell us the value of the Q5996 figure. -148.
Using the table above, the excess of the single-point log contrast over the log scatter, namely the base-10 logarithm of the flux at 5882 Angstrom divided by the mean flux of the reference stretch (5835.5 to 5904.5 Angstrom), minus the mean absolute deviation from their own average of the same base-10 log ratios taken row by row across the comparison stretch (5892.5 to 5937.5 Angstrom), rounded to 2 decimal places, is -0.05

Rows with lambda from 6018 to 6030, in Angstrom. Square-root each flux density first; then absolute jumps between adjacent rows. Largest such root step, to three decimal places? 0.013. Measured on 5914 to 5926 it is 0.008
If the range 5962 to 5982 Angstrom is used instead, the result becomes 0.032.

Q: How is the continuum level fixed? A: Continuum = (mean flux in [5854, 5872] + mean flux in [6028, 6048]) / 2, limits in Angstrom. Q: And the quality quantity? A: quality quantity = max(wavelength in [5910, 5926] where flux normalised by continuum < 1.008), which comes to 5924 Angstrom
